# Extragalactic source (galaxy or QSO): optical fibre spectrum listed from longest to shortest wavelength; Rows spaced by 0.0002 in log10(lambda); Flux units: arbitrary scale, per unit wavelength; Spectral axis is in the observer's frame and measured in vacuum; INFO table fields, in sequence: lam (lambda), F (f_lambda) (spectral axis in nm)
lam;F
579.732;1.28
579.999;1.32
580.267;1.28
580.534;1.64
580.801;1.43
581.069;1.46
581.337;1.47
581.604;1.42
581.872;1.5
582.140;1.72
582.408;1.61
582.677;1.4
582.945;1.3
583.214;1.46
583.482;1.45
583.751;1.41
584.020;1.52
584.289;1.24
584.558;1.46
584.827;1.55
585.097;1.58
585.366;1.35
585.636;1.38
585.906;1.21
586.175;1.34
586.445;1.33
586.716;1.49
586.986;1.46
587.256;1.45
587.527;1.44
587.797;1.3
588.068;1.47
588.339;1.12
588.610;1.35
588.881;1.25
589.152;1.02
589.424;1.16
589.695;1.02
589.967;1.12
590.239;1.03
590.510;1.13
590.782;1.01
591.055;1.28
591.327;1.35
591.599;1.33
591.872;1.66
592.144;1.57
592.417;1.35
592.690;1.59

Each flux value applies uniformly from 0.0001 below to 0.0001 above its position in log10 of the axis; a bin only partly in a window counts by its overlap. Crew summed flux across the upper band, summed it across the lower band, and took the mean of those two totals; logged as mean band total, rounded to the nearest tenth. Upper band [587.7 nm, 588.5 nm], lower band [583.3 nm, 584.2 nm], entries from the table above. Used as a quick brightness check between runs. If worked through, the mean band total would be 4.1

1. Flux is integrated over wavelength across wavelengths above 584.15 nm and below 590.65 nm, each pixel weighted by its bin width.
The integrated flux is 8.5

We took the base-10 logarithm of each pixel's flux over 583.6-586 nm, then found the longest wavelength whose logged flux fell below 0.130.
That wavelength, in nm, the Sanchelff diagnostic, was 585.906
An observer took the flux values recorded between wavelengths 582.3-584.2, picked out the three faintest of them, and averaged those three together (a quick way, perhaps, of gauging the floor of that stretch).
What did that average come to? 1.37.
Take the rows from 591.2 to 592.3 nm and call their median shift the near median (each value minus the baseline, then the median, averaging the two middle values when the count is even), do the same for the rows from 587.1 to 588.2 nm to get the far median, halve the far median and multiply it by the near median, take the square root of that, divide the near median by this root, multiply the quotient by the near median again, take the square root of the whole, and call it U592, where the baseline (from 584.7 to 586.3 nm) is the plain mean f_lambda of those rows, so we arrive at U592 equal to 0.31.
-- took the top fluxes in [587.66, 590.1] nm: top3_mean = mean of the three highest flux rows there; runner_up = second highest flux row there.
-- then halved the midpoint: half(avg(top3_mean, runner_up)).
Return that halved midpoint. 0.68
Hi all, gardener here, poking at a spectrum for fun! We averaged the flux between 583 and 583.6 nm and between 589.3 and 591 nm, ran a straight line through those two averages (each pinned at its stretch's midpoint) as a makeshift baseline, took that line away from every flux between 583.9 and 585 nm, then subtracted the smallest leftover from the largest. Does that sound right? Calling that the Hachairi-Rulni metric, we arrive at 0.34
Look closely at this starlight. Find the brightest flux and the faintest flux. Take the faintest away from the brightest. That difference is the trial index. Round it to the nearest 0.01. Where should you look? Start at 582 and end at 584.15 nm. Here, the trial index 0.42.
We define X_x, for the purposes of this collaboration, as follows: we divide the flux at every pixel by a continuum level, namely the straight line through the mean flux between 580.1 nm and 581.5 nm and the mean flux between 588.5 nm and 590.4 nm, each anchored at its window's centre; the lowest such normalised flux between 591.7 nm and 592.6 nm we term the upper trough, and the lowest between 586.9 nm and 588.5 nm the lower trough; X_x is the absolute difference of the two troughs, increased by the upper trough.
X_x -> 1.7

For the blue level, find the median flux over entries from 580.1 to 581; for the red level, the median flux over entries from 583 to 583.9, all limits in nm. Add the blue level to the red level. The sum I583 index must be 2.88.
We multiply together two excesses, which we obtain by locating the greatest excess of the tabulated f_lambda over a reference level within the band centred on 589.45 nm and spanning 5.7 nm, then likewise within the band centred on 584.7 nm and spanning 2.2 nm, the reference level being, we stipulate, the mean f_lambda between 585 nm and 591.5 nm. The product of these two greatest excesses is 0.12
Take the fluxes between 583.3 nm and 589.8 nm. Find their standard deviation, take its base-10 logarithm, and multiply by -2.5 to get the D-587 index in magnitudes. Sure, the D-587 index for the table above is 2.0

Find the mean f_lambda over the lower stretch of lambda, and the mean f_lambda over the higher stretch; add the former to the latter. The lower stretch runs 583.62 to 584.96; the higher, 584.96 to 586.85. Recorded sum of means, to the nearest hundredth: 2.82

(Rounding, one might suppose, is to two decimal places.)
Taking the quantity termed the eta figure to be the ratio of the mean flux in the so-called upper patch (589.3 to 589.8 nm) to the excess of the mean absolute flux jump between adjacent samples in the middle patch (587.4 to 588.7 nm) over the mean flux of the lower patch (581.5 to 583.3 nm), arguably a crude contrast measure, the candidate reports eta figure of -0.86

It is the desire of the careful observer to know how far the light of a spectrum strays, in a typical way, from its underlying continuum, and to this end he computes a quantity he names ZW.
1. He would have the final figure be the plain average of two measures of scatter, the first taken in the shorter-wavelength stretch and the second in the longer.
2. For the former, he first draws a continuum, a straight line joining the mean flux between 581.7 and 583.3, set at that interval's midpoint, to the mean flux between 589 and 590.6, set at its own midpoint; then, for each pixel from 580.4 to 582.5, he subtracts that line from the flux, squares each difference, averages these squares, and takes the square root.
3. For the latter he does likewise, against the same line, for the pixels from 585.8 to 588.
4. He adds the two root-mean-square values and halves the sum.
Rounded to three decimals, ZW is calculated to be 0.146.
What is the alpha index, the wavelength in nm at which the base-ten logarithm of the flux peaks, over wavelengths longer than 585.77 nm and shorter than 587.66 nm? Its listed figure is 586.716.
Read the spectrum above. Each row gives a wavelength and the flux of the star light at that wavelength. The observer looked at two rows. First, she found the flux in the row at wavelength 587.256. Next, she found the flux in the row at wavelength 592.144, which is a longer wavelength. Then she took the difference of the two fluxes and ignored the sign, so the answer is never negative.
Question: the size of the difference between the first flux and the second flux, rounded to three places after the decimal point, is 0.120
